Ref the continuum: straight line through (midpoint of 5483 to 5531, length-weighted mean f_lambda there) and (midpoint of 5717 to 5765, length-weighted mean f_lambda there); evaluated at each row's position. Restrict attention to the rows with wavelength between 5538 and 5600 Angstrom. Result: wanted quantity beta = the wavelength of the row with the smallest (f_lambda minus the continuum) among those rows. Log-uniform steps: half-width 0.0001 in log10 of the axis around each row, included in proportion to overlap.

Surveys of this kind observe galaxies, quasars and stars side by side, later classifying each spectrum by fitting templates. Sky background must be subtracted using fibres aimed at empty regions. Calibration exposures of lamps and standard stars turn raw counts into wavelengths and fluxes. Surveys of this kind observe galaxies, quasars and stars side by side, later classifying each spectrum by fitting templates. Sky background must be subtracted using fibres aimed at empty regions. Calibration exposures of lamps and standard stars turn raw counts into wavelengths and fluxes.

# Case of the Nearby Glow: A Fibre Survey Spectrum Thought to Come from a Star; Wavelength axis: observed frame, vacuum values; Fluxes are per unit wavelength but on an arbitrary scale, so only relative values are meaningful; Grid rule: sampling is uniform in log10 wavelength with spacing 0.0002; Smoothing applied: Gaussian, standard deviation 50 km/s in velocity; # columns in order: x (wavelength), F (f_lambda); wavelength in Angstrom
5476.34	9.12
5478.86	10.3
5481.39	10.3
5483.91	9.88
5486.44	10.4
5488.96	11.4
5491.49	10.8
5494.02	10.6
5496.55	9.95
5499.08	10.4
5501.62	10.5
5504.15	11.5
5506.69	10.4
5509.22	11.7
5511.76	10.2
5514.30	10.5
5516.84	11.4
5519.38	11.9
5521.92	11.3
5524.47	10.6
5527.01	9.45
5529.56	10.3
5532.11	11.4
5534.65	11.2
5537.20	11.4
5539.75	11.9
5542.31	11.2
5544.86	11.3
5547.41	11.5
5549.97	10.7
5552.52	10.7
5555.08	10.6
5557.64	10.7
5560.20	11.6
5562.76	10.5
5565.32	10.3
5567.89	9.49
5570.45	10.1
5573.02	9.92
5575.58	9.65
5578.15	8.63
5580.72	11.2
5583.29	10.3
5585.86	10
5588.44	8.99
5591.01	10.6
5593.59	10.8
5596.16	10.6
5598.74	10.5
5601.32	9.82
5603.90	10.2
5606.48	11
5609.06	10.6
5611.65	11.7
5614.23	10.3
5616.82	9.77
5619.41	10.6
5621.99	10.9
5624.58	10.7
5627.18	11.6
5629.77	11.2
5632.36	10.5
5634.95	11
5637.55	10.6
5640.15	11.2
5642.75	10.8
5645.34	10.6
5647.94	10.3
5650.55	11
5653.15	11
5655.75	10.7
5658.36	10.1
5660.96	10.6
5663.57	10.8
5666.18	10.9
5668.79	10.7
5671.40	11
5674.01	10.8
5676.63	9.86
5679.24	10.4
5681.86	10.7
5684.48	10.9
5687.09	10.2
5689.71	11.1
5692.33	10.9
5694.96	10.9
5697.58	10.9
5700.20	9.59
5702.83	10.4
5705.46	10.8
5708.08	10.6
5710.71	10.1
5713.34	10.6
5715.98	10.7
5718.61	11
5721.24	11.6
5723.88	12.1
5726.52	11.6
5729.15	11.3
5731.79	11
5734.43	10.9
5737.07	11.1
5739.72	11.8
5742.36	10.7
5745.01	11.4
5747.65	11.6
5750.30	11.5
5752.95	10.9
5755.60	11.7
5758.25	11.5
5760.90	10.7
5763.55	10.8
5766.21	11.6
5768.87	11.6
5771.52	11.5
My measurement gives 5578.15 Angstrom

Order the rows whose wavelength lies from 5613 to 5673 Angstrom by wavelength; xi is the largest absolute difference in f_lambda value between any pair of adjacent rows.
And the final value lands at 0.9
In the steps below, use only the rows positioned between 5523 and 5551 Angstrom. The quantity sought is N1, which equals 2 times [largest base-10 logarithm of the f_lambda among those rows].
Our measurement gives 2.15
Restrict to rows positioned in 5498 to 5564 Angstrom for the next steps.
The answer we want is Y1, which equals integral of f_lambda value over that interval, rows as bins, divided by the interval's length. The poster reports 11.0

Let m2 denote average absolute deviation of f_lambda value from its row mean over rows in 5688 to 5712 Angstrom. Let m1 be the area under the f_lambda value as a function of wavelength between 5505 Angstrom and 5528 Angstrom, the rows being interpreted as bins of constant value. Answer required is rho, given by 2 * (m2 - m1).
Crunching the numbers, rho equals -499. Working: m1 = 250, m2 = 0.37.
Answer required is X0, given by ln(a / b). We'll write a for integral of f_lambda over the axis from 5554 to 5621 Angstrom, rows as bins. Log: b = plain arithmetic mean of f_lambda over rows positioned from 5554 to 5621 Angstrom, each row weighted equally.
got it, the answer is 4.20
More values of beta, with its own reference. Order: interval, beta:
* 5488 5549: 5527.01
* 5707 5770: 5710.71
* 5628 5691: 5676.63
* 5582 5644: 5588.44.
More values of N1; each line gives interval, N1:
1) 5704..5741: 2.17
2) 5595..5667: 2.14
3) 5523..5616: 2.15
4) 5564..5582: 2.10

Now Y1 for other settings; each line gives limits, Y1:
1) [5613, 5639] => 10.7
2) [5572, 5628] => 10.4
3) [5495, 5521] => 10.8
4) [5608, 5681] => 10.7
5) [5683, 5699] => 10.8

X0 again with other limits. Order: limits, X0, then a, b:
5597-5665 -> 4.22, 727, 10.7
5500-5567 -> 4.20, 733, 11.0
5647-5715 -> 4.22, 721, 10.6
